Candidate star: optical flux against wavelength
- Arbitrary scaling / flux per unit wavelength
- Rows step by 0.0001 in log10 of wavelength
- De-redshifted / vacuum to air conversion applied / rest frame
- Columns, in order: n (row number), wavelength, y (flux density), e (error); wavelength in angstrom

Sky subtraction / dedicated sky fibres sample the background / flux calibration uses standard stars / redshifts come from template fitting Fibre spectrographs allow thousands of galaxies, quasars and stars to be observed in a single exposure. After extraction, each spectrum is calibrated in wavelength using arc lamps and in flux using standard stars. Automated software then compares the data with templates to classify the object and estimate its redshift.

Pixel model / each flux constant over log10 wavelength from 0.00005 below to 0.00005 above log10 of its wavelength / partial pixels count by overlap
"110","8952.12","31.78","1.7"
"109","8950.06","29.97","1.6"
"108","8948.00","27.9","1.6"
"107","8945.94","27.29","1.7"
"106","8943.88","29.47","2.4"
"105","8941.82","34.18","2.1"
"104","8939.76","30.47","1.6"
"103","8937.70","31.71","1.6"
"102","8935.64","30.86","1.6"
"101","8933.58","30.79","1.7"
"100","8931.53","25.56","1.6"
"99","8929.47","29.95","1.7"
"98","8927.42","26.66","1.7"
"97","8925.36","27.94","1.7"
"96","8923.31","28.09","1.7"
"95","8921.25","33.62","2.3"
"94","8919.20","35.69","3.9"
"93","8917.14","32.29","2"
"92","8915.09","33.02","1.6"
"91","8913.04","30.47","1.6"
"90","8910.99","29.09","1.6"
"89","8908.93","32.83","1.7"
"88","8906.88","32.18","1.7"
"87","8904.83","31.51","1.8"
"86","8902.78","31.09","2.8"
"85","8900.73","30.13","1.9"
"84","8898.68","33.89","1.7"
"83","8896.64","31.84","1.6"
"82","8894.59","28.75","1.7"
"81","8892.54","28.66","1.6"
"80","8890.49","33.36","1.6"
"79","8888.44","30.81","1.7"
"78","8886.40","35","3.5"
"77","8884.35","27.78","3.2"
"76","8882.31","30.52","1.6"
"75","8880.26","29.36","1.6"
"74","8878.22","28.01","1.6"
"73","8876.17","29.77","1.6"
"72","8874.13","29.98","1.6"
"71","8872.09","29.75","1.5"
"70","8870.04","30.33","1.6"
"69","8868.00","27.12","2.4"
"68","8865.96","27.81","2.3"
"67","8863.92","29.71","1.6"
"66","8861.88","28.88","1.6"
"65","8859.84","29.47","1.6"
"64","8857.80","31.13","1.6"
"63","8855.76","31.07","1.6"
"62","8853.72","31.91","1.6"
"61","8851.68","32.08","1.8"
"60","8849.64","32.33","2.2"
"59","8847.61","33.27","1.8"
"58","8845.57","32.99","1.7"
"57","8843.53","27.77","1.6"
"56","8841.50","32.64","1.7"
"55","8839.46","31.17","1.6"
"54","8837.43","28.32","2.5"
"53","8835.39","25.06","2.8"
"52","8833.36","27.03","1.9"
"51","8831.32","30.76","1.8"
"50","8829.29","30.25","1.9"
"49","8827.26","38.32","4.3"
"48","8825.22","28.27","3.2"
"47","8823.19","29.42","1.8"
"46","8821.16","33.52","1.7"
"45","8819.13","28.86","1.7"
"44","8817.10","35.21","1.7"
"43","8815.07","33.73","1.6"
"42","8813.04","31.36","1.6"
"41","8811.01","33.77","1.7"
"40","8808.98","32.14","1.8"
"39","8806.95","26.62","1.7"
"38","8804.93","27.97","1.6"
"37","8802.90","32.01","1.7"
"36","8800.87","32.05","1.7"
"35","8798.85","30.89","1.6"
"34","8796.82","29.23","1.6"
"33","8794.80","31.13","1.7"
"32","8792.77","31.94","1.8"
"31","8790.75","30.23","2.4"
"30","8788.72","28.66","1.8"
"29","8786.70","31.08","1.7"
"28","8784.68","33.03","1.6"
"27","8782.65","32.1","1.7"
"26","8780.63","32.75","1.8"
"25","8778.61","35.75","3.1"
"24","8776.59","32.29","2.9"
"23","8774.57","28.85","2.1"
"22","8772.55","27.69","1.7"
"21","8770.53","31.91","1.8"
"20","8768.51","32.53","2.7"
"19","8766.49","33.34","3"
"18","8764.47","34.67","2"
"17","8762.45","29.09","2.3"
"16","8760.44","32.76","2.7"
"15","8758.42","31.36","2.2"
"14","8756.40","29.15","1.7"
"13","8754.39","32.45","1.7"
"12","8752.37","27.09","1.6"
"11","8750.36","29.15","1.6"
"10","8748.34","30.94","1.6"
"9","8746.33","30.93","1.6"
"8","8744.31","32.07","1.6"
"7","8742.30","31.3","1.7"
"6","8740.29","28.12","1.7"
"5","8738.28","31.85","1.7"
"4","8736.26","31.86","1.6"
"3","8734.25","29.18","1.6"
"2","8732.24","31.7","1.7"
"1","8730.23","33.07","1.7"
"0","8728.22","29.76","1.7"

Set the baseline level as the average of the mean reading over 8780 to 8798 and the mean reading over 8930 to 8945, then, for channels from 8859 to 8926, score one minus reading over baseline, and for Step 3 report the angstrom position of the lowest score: 8919.20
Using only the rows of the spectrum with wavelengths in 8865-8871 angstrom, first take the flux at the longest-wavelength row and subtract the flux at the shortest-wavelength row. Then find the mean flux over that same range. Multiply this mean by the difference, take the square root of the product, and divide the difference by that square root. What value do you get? 0.30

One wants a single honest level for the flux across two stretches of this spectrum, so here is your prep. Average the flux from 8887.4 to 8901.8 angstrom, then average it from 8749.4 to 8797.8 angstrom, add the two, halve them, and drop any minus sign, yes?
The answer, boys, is 31.1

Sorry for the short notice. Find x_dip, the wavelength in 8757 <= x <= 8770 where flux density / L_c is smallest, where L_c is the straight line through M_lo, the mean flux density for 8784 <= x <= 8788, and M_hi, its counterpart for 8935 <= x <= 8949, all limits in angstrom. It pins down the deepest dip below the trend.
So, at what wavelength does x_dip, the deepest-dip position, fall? 8762.45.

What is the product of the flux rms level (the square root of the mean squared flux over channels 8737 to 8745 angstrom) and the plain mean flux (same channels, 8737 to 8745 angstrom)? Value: 952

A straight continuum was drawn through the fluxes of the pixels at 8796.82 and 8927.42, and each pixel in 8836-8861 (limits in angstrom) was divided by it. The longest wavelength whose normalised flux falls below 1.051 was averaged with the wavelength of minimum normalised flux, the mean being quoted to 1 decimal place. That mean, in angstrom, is 8843.5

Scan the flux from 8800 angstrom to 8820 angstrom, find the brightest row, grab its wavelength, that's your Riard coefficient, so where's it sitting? 8817.10 angstrom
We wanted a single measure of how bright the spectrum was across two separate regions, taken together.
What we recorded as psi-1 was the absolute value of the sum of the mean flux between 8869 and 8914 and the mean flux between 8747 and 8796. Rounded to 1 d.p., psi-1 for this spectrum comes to 61.9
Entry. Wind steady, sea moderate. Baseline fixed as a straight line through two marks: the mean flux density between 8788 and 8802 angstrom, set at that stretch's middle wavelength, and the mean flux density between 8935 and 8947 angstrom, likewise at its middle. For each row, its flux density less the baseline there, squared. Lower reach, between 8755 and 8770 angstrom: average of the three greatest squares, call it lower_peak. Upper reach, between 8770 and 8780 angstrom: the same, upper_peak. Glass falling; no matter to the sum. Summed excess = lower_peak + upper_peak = 22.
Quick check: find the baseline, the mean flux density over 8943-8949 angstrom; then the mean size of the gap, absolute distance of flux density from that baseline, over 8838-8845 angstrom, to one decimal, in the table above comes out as 2.6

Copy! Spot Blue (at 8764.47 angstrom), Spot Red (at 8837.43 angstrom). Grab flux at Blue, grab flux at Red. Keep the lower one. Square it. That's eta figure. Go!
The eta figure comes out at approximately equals 802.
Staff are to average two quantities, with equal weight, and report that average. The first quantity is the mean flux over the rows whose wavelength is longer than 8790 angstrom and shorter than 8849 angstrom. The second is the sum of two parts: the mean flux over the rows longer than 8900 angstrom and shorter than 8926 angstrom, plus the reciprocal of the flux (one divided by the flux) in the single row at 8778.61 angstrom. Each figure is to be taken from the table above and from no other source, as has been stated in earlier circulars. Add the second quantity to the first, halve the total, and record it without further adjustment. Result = 31.2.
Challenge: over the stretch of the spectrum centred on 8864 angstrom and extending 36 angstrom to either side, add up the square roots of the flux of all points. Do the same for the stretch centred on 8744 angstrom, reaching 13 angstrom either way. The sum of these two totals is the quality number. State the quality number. 264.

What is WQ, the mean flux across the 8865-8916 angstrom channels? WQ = 30.5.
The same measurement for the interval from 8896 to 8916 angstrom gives 31.6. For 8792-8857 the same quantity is 31.0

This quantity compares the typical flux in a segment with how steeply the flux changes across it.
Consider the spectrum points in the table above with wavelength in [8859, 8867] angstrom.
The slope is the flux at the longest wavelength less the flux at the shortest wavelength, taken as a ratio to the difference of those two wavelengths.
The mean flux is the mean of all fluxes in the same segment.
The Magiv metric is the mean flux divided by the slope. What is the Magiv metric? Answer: -107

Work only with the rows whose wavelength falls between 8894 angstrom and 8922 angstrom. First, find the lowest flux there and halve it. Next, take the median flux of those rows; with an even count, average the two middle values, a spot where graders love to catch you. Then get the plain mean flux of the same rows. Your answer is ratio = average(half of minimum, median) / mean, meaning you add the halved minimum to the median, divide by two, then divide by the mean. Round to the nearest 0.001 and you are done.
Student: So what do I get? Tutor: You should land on 0.727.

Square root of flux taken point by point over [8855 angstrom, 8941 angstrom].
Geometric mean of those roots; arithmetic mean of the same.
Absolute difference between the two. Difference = 0.004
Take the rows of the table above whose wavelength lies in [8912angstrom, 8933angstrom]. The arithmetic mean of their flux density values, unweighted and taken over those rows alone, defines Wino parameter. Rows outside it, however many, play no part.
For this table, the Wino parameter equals 30.3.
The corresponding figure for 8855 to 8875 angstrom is 29.5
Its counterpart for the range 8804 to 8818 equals 31.5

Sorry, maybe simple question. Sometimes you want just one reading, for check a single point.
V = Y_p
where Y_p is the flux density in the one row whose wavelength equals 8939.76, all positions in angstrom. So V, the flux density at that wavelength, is 30.47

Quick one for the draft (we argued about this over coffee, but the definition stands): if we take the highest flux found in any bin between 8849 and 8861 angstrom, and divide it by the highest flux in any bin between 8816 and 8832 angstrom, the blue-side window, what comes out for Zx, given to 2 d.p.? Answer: 0.84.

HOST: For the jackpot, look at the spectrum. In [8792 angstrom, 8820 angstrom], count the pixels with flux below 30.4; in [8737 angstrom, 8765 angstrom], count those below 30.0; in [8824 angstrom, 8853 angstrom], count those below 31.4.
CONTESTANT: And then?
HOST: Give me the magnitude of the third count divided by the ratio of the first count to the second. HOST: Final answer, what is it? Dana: 10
